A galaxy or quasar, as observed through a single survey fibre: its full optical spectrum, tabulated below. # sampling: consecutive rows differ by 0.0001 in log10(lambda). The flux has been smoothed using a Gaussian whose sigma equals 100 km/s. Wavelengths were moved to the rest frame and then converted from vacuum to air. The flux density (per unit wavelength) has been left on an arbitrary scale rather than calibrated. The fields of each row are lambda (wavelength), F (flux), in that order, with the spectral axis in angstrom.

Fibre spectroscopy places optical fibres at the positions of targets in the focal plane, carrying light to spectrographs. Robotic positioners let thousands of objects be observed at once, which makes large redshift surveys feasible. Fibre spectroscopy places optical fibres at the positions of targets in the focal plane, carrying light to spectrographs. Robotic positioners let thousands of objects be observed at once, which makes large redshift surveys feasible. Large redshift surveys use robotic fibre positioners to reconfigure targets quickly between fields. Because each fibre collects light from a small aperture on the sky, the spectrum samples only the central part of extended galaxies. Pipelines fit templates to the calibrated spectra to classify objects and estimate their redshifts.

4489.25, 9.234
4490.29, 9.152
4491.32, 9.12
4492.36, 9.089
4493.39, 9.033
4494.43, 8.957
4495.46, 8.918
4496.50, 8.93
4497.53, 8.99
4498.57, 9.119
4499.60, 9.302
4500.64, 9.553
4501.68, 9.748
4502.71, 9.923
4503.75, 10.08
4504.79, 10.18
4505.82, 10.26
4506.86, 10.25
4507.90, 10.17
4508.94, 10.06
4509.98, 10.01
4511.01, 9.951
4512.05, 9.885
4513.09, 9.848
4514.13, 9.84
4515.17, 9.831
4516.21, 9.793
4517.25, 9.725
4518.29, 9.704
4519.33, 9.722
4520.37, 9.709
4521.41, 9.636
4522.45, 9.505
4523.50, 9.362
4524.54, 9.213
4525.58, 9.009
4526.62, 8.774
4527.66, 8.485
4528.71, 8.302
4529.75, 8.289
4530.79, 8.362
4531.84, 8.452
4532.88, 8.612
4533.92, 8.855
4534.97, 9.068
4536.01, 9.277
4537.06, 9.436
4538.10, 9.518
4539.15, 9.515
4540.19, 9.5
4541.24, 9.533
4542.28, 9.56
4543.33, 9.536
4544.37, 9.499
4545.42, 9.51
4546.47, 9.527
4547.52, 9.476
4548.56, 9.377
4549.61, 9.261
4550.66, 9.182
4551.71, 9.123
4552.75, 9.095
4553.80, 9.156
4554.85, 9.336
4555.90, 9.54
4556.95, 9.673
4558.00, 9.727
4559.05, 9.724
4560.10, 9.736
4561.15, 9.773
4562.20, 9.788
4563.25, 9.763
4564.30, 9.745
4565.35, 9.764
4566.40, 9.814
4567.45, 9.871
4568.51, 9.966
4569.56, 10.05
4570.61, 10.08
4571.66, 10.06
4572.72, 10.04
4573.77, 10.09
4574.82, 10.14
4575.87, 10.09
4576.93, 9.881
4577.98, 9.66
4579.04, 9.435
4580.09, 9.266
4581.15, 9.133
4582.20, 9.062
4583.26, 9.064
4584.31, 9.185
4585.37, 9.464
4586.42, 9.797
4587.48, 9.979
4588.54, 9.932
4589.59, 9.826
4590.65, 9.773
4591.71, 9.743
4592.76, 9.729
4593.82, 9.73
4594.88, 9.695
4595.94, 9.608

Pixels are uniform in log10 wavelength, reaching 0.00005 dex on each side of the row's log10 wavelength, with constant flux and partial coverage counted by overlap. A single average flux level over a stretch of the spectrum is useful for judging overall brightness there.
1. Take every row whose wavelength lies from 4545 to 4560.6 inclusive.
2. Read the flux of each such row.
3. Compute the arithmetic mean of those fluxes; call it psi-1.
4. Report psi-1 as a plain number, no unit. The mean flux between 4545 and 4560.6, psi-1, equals 9.43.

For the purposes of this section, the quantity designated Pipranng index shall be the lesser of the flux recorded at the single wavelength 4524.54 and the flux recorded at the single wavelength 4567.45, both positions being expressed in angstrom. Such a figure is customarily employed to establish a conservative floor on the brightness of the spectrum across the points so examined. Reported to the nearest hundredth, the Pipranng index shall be 9.21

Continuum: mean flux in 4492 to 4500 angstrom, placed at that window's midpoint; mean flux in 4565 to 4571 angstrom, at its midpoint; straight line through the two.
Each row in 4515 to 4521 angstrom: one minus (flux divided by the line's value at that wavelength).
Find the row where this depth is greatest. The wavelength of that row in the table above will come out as 4520.37 angstrom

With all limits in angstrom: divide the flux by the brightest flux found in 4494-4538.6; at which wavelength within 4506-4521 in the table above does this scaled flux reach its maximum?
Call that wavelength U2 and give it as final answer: 4506.86 angstrom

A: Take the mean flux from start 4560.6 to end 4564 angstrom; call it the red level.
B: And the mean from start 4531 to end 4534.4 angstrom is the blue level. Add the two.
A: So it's 18.4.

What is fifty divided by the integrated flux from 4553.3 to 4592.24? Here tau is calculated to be 0.13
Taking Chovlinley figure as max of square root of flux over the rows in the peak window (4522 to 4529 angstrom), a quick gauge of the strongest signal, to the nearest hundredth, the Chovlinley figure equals 3.08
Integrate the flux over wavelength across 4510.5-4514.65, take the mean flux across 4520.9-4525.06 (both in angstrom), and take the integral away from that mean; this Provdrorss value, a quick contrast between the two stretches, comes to -31.6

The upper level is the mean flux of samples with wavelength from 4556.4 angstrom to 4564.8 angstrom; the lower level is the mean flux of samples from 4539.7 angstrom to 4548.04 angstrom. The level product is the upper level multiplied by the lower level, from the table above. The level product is 92.7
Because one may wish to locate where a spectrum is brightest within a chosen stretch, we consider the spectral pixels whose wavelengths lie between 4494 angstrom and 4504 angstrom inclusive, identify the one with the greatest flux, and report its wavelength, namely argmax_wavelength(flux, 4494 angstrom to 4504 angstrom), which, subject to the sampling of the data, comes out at 4503.75 angstrom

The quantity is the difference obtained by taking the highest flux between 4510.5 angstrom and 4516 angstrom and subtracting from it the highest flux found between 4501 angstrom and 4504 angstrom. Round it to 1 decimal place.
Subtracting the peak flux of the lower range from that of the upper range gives -0.1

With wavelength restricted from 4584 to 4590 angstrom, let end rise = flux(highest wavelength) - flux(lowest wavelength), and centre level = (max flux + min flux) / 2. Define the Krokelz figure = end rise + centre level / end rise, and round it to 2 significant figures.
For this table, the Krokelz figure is 16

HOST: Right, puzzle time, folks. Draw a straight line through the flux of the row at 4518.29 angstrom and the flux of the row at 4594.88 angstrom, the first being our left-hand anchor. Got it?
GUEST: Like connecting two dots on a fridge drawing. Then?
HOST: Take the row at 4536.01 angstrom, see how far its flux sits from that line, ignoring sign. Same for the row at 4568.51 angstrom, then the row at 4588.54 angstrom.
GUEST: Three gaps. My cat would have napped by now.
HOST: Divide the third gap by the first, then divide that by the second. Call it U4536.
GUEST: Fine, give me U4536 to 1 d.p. 2.1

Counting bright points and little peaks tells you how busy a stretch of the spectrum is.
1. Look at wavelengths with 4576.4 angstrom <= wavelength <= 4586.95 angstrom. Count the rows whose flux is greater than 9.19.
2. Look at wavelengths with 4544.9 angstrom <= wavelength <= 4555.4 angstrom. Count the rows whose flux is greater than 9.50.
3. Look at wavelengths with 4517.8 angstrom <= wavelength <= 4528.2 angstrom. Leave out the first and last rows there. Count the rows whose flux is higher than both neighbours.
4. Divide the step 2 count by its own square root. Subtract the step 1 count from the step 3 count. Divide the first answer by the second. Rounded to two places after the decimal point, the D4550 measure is -0.28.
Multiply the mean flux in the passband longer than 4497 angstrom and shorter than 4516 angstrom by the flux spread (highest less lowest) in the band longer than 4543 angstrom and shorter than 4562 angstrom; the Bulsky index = 6.7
